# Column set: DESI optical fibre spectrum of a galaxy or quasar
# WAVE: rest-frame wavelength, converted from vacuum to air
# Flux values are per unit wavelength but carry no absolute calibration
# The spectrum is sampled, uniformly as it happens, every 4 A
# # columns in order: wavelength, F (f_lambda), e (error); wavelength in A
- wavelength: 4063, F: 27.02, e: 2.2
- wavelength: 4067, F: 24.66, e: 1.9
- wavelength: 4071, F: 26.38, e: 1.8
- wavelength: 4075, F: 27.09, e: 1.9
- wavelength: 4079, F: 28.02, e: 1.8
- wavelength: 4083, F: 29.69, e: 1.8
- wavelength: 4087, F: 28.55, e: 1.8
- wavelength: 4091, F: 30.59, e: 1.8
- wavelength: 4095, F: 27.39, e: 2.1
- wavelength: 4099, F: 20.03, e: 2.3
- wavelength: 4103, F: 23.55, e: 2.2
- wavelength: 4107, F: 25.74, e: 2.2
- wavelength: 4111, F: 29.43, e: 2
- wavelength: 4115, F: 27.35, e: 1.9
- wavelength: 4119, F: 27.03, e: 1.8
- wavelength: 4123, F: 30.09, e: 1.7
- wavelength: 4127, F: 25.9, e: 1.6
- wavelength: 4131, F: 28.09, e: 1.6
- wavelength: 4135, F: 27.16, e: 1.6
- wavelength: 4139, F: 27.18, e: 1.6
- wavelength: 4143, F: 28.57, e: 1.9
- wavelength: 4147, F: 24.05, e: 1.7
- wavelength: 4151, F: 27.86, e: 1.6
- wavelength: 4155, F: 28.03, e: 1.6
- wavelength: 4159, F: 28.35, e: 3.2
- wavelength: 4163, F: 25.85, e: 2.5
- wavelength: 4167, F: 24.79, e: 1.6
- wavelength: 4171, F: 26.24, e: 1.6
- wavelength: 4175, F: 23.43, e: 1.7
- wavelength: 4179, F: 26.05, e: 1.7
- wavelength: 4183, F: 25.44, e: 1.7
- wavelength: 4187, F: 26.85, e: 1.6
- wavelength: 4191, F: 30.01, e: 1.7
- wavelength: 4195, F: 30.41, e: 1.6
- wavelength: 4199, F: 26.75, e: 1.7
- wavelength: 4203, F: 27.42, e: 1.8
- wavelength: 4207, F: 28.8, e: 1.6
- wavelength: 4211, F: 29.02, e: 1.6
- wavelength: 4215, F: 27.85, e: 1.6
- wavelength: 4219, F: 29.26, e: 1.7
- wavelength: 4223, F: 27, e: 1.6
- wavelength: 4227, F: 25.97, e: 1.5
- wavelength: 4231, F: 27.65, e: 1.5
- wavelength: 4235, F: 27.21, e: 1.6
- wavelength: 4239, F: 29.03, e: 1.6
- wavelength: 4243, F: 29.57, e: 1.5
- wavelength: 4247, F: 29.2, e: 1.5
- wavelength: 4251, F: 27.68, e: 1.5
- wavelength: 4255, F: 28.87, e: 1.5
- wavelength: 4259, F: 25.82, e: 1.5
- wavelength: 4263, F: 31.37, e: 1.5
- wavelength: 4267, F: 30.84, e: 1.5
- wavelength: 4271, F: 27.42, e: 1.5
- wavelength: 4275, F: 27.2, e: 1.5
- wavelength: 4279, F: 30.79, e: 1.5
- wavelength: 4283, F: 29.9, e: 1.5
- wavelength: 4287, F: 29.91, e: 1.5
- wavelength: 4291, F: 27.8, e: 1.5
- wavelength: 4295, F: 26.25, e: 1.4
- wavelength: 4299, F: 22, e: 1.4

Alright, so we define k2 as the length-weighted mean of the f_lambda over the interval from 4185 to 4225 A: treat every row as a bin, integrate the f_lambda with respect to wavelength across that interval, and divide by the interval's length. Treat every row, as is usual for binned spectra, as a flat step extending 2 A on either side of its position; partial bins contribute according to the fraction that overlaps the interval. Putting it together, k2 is 28.3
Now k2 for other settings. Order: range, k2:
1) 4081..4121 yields 26.9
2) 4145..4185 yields 26.0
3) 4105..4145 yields 27.7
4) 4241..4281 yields 28.9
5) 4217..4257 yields 28.1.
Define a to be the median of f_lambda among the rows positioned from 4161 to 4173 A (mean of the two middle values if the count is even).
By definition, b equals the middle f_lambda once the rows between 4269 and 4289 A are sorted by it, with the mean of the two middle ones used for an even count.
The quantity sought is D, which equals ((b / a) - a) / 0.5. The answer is -49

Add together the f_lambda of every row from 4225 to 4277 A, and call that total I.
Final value 368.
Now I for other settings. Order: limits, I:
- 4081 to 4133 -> 353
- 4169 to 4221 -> 358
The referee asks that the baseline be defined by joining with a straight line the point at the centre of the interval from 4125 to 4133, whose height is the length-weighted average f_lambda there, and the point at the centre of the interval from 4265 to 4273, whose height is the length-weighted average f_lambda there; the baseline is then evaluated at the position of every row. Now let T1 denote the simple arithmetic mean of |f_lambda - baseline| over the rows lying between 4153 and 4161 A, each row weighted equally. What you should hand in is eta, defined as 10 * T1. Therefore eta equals 8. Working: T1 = 0.8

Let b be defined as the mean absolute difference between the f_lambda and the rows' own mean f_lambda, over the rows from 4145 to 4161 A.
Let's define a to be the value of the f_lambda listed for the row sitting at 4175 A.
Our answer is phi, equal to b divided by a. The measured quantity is 0.065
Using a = 23.43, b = 1.5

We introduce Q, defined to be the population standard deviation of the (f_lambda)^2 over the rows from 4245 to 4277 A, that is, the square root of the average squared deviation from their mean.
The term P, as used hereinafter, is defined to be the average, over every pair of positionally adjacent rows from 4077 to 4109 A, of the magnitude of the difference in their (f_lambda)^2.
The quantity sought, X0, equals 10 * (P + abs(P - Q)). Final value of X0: 2066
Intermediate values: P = 154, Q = 102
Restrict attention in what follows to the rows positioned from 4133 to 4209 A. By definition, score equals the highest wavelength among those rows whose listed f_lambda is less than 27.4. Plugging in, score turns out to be 4199 A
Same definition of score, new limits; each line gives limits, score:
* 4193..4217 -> 4199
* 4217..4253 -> 4235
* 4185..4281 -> 4275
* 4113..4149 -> 4147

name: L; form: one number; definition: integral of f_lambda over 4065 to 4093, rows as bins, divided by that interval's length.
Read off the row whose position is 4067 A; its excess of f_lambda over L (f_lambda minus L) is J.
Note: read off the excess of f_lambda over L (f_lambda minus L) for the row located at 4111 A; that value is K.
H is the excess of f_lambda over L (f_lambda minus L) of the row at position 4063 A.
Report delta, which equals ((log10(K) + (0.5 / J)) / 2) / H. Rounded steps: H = -0.83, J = -3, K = 1.6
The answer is 0.0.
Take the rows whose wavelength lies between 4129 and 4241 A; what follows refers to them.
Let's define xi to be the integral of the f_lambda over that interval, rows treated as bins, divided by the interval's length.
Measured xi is 27.3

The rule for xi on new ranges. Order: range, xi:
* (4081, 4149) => 27.1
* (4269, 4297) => 28.5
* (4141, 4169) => 26.8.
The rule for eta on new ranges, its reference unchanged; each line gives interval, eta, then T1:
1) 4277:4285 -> 10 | 1.0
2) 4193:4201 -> 19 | 1.9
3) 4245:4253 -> 8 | 0.8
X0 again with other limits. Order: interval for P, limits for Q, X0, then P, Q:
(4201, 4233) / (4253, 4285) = 1091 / 73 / 109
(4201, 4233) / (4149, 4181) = 833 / 73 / 83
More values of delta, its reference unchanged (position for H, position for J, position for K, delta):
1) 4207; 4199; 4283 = -0.1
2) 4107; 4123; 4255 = -0.1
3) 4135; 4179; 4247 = 0.1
